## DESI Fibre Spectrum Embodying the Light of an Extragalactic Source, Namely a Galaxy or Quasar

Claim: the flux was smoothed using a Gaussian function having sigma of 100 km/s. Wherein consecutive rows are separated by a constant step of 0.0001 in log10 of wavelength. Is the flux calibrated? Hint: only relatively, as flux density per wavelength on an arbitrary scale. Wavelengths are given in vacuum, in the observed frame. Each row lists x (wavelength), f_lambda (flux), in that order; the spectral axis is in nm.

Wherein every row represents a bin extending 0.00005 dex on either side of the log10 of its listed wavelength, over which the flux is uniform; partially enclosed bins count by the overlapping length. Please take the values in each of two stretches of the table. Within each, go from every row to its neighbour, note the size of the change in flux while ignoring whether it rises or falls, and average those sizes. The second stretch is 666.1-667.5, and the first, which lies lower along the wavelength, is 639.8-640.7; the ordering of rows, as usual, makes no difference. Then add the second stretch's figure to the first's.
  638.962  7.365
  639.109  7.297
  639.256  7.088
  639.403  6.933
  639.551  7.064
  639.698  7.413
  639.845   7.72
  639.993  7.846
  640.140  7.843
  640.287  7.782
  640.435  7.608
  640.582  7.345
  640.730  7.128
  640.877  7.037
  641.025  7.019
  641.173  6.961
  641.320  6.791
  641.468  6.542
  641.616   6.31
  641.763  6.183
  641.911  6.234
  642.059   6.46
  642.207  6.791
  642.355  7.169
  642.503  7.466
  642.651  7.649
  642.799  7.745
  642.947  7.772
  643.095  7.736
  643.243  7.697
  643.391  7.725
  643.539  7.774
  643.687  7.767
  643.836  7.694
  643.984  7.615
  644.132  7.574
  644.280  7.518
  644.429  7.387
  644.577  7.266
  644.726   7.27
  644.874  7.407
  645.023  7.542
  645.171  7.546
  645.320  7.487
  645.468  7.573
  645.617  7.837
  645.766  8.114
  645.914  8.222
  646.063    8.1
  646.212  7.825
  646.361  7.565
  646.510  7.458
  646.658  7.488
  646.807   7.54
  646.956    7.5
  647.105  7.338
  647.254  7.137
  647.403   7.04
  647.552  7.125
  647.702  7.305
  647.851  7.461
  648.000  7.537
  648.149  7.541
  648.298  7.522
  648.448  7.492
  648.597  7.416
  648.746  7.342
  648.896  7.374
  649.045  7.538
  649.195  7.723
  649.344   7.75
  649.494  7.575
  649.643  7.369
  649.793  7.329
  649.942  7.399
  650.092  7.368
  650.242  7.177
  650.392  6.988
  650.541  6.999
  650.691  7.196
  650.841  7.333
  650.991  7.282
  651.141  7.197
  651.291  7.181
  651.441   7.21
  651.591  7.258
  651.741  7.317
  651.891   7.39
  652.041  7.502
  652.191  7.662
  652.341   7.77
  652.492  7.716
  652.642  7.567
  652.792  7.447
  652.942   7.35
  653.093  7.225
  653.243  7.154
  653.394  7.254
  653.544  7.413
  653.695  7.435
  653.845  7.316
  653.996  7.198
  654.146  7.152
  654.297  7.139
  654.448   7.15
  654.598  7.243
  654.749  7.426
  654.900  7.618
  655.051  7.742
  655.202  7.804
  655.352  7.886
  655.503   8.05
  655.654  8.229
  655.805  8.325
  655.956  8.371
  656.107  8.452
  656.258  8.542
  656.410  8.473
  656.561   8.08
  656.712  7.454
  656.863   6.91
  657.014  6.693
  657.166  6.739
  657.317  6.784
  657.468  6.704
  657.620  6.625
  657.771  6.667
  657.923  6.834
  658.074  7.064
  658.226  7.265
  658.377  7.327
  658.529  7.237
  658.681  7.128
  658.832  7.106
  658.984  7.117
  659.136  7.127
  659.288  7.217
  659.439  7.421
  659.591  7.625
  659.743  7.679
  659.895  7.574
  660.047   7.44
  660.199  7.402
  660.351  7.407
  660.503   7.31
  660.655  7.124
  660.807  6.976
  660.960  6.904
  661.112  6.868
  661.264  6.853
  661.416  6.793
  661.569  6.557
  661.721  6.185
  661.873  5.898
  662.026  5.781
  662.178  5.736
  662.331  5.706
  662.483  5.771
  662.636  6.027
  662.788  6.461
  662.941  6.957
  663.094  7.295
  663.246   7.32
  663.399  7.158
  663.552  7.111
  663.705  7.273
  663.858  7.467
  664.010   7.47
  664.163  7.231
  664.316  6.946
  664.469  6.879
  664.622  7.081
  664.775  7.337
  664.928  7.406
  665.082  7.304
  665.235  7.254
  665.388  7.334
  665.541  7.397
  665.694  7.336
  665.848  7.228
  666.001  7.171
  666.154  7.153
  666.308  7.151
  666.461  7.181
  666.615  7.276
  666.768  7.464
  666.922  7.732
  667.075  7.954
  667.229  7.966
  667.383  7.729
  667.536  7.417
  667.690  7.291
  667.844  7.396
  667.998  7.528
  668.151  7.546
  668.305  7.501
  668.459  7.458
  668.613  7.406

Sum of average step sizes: 0.26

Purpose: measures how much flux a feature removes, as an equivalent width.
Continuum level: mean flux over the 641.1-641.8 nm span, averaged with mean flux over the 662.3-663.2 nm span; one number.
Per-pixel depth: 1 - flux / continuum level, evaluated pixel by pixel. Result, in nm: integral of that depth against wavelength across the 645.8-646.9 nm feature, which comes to -0.21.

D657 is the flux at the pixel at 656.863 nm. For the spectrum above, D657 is 6.91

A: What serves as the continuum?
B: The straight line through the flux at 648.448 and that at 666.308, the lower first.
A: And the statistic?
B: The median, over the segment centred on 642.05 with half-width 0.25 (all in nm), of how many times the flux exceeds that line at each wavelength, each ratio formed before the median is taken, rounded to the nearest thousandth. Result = 0.848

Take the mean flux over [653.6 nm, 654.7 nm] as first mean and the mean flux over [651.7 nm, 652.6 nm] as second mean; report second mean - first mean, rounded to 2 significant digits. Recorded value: 0.33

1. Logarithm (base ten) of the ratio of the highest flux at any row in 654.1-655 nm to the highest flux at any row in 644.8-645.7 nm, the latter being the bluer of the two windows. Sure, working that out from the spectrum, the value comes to -0.012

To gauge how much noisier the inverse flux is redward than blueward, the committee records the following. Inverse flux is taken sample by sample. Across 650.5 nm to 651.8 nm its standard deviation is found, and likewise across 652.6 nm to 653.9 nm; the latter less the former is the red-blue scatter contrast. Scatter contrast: 0.000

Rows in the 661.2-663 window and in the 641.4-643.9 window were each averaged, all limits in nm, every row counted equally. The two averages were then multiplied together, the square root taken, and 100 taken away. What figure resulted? -93.3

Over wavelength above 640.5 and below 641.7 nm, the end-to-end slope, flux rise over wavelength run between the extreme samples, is -1.0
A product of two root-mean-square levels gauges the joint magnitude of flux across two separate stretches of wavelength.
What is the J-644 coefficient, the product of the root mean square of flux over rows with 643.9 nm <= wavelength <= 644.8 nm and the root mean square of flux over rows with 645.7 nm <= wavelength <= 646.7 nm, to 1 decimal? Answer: 58.3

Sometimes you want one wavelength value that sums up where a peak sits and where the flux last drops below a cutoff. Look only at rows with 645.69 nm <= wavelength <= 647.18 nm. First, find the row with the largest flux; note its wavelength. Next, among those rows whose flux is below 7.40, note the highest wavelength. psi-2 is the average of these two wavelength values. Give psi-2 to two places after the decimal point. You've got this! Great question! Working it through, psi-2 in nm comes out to 646.51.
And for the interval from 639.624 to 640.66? 640.29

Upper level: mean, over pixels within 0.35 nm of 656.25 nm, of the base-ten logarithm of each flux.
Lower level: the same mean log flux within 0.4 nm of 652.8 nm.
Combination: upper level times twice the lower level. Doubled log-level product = 1.61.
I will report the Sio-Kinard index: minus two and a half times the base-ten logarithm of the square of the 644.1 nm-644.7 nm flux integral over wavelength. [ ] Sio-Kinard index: -3.2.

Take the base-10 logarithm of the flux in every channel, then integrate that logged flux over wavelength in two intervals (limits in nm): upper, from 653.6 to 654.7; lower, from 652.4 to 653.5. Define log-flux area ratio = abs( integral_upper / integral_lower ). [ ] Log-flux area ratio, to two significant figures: 0.99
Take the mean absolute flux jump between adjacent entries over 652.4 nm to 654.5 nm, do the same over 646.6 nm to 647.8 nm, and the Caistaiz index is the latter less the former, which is 0.03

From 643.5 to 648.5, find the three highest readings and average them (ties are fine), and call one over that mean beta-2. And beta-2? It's 0.123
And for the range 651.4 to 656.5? 0.118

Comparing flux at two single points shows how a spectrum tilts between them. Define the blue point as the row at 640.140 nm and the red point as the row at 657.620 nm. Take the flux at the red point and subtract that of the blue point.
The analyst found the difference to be -1.2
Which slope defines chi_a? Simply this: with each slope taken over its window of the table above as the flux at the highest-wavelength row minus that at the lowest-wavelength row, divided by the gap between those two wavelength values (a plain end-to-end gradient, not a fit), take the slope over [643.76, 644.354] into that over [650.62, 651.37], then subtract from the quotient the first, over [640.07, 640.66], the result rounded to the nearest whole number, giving 1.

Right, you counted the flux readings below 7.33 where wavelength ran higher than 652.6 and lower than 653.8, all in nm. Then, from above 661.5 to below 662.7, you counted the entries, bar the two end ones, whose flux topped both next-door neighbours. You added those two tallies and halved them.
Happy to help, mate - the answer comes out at 1.5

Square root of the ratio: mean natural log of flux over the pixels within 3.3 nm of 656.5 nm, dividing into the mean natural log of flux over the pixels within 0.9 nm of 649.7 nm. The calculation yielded 1.00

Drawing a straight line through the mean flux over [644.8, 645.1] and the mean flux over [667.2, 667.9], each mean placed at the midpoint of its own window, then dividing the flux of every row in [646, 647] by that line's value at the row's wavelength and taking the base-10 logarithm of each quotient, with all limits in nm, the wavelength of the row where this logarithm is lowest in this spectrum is 646.510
